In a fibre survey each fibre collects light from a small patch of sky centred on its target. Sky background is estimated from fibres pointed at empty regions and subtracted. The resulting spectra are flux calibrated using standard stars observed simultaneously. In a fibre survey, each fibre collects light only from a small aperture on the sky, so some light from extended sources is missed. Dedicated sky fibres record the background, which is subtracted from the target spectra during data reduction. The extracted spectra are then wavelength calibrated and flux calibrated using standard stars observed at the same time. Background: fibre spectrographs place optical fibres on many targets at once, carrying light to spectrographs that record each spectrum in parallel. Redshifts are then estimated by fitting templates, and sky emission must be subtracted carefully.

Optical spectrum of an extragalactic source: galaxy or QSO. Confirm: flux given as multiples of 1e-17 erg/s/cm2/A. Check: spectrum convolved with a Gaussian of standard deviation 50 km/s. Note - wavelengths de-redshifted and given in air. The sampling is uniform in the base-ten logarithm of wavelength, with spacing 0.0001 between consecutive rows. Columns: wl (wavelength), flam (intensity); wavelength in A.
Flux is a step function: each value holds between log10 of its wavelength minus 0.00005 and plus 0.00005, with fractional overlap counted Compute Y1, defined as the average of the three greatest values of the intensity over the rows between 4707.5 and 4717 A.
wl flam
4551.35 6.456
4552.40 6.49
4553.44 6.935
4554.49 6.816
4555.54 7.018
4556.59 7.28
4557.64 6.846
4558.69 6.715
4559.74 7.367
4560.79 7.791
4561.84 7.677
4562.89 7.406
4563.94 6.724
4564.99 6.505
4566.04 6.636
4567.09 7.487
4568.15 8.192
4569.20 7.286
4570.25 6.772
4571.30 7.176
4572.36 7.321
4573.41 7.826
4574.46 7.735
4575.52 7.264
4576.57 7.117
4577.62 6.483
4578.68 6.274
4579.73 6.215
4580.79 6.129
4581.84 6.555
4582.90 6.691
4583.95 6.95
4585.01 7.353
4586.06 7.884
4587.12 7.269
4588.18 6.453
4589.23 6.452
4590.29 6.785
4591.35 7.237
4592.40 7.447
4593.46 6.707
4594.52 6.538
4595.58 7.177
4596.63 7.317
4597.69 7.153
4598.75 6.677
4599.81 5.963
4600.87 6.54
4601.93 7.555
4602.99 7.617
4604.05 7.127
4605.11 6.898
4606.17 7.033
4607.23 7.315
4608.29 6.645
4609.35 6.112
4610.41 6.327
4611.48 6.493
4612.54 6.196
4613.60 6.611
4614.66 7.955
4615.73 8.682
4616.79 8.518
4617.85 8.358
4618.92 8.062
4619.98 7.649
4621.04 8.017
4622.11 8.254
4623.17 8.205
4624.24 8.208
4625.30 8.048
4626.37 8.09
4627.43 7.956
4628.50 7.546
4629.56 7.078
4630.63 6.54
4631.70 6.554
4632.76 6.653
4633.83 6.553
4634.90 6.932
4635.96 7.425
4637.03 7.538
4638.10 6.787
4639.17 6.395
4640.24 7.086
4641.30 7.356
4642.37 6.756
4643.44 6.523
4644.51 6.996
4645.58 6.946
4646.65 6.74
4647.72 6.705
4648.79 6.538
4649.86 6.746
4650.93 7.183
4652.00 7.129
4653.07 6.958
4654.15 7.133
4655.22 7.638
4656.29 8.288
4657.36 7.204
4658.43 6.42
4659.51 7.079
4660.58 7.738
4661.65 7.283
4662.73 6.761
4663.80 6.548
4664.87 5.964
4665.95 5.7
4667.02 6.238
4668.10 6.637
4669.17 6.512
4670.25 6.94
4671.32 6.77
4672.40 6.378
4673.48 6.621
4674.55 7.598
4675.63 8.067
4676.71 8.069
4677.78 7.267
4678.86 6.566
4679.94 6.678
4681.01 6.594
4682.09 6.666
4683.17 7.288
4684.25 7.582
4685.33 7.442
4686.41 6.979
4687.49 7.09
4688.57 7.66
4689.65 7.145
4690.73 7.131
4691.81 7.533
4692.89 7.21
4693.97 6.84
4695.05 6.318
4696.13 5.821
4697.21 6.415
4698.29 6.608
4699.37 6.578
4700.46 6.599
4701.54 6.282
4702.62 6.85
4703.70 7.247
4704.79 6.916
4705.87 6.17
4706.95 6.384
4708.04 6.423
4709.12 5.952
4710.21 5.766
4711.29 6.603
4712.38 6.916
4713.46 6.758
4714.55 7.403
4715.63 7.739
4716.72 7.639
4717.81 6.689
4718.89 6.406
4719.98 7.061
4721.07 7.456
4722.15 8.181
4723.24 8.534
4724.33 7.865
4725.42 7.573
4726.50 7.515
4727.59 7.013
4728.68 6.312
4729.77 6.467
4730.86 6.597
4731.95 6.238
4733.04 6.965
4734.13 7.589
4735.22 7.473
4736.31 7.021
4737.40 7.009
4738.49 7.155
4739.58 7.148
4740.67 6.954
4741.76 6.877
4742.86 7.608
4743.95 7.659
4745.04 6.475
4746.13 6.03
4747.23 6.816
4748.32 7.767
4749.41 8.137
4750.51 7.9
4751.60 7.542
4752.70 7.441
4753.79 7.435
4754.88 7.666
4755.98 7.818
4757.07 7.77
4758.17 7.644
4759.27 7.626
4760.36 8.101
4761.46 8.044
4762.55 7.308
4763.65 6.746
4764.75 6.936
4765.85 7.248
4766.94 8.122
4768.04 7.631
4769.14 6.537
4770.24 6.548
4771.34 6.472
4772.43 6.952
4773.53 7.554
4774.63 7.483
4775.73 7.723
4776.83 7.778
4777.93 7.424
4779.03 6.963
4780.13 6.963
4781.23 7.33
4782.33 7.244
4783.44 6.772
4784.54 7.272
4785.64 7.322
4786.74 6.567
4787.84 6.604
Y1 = 7.6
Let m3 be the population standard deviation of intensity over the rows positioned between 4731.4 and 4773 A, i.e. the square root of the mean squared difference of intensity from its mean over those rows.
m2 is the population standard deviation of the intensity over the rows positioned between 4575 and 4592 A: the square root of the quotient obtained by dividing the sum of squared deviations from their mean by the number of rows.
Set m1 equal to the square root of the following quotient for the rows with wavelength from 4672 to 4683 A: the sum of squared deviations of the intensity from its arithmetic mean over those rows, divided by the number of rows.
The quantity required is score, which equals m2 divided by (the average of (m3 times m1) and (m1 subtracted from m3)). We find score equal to 3.7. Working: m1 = 0.615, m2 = 0.48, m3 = 0.54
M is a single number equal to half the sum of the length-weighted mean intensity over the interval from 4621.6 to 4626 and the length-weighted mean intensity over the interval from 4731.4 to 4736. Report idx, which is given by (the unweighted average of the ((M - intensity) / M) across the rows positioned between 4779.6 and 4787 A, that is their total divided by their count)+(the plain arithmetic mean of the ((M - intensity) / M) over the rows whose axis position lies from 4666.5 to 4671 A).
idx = 0.208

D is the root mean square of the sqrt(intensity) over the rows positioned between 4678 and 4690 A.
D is 2.66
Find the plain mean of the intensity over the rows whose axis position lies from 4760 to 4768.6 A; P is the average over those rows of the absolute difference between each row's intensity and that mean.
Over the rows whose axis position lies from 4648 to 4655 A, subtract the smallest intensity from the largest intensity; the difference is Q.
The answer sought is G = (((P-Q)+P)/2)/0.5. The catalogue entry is 0.27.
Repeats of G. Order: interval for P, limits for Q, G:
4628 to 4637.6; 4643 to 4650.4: 0.27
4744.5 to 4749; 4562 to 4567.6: 0.06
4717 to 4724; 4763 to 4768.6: -0.04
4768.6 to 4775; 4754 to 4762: 0.34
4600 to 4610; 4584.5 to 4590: -0.66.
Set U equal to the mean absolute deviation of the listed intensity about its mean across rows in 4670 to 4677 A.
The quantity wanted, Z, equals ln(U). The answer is -0.50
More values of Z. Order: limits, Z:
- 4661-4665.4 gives -0.96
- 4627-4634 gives -0.76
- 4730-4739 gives -1.19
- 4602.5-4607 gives -1.50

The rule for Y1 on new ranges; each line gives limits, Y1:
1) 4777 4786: 7.4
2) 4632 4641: 7.3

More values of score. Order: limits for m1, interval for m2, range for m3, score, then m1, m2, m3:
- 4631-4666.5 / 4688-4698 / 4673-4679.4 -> 2.7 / 0.499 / 0.57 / 0.61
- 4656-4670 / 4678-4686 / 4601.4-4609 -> -6.0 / 0.686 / 0.41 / 0.32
